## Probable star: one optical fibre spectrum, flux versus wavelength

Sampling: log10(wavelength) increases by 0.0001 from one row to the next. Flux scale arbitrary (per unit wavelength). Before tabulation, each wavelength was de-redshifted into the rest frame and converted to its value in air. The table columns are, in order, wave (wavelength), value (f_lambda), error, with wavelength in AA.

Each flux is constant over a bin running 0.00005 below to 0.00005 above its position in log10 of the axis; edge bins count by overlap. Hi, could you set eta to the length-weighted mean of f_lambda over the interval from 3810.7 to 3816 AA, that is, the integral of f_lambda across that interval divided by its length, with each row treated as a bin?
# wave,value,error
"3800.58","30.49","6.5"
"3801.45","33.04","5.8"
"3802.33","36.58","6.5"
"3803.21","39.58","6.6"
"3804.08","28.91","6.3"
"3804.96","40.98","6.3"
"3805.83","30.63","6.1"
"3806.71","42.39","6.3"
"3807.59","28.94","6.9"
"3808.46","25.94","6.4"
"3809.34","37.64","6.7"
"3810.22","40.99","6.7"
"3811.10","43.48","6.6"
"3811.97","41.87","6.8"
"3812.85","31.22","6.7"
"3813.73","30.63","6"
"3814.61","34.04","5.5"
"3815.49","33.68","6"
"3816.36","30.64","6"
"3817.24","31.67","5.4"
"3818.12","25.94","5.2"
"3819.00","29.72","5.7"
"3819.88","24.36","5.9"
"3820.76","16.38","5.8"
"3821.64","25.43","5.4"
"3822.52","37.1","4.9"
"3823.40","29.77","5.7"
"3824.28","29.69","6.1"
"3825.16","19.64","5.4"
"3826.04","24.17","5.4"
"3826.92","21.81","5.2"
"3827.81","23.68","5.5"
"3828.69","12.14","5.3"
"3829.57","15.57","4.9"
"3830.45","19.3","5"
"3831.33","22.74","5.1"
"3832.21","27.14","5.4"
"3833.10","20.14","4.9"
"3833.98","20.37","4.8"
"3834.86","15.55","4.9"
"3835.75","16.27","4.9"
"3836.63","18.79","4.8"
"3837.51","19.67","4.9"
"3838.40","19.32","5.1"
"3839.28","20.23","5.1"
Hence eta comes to 36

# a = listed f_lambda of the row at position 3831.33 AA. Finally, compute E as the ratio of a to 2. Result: 11.4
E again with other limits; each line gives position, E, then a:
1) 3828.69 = 6.1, 12.14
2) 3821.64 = 12.7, 25.43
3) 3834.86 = 7.8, 15.55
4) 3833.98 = 10.2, 20.37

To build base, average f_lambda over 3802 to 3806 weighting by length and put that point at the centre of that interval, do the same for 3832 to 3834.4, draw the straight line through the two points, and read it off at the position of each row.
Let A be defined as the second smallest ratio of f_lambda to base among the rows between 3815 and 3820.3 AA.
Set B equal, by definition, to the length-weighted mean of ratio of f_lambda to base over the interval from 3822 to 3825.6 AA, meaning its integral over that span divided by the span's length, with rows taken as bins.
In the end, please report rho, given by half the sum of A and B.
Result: 0.99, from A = 0.89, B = 1.09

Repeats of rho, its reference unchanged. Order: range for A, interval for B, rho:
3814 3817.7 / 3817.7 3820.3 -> 1.00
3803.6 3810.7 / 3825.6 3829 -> 0.82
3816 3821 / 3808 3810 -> 0.92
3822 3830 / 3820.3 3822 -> 0.70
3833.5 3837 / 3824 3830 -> 0.80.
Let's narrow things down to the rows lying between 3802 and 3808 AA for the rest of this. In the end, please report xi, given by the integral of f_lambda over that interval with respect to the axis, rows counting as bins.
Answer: 213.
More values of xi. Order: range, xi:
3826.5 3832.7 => 126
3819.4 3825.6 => 162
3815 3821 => 168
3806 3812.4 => 237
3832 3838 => 116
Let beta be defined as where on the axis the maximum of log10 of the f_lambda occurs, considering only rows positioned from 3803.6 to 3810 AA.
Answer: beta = 3806.71 AA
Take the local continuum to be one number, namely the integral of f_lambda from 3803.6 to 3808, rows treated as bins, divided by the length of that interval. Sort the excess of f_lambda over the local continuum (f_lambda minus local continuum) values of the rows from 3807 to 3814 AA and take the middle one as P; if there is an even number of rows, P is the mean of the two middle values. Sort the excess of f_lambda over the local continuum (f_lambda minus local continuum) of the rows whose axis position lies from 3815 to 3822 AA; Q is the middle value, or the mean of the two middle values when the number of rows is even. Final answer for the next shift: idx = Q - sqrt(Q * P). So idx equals -7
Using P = 0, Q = -6.6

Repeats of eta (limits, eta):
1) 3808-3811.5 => 37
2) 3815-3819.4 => 30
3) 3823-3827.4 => 25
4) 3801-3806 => 35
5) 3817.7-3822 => 24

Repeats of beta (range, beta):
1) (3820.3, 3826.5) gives 3822.52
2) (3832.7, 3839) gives 3833.98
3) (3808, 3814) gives 3811.10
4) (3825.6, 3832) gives 3826.04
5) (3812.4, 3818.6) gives 3814.61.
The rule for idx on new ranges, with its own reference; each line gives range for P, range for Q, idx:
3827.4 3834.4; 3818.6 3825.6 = -17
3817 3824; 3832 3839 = -25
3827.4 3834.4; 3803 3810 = -3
